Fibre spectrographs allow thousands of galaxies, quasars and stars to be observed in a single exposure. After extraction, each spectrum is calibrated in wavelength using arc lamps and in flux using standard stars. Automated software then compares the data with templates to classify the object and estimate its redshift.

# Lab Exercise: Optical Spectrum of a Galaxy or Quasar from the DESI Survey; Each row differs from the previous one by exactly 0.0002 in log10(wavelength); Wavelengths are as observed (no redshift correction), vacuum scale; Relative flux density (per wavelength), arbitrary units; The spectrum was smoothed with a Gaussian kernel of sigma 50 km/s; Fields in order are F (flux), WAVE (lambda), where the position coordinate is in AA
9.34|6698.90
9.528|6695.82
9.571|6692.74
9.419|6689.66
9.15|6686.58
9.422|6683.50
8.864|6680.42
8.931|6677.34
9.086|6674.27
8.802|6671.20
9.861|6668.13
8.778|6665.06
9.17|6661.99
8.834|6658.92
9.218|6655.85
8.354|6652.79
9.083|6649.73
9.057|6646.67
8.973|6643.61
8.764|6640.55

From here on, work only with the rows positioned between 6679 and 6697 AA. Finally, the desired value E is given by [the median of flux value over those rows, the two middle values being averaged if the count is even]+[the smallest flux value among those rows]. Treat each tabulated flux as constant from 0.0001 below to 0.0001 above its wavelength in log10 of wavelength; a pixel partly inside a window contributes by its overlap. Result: 18.3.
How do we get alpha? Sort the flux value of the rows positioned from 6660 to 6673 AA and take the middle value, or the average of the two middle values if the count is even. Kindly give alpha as 8.986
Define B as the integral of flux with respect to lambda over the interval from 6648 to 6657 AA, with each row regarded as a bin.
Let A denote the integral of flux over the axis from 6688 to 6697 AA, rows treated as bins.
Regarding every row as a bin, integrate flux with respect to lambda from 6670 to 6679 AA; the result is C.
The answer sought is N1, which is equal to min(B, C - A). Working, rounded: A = 85.5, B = 80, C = 80.5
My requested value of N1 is -5.0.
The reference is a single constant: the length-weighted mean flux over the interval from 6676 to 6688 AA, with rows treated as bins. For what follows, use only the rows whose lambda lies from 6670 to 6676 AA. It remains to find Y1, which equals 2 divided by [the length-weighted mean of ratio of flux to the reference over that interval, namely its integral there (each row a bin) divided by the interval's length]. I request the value 2.03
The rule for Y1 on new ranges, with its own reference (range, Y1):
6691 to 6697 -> 1.90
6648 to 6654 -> 2.08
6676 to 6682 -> 2.04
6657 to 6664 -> 2.02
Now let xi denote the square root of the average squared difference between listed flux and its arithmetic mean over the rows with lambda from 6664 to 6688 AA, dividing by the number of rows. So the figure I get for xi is 0.35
